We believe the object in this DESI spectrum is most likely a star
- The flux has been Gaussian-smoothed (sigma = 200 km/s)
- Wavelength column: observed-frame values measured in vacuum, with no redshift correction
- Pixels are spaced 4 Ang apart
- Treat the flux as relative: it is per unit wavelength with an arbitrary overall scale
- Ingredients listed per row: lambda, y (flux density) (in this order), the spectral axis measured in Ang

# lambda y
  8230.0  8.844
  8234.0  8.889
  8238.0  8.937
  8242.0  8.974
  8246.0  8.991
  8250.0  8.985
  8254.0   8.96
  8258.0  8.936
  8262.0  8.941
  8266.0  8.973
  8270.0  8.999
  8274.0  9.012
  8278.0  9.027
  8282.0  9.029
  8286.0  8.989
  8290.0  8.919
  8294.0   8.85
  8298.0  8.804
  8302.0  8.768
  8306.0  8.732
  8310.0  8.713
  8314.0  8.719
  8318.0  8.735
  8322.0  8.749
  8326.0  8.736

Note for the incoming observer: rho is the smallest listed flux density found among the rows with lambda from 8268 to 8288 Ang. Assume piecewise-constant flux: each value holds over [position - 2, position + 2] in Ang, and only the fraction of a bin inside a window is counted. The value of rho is 8.989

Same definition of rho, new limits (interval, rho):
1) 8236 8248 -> 8.937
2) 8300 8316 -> 8.713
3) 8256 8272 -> 8.936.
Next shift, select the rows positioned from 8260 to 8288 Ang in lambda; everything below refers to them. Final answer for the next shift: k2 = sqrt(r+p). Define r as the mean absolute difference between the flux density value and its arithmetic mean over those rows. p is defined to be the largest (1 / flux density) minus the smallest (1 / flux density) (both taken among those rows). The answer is 0.159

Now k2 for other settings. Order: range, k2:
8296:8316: 0.180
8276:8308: 0.324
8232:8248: 0.190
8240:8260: 0.133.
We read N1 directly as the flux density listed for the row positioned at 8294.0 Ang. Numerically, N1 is 8.85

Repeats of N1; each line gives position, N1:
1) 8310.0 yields 8.713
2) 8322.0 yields 8.749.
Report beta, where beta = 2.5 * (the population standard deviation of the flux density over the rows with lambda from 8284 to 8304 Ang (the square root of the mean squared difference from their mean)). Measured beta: 0.20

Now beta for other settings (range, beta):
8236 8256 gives 0.05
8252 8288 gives 0.08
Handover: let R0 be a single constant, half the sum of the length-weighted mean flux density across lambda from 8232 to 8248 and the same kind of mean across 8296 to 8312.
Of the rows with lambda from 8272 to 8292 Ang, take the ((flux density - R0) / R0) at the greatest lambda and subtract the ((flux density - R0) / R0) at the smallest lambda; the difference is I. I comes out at -0.0105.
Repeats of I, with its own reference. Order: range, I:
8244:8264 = -0.0056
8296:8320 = -0.0078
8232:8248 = 0.0115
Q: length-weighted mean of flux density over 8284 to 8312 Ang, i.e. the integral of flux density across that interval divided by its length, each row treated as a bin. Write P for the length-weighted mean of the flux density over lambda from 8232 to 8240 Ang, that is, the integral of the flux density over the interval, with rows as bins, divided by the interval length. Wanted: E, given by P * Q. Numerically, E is 78.7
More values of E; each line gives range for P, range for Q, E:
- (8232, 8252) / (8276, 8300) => 80.0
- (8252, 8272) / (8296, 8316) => 78.4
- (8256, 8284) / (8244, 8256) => 80.7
